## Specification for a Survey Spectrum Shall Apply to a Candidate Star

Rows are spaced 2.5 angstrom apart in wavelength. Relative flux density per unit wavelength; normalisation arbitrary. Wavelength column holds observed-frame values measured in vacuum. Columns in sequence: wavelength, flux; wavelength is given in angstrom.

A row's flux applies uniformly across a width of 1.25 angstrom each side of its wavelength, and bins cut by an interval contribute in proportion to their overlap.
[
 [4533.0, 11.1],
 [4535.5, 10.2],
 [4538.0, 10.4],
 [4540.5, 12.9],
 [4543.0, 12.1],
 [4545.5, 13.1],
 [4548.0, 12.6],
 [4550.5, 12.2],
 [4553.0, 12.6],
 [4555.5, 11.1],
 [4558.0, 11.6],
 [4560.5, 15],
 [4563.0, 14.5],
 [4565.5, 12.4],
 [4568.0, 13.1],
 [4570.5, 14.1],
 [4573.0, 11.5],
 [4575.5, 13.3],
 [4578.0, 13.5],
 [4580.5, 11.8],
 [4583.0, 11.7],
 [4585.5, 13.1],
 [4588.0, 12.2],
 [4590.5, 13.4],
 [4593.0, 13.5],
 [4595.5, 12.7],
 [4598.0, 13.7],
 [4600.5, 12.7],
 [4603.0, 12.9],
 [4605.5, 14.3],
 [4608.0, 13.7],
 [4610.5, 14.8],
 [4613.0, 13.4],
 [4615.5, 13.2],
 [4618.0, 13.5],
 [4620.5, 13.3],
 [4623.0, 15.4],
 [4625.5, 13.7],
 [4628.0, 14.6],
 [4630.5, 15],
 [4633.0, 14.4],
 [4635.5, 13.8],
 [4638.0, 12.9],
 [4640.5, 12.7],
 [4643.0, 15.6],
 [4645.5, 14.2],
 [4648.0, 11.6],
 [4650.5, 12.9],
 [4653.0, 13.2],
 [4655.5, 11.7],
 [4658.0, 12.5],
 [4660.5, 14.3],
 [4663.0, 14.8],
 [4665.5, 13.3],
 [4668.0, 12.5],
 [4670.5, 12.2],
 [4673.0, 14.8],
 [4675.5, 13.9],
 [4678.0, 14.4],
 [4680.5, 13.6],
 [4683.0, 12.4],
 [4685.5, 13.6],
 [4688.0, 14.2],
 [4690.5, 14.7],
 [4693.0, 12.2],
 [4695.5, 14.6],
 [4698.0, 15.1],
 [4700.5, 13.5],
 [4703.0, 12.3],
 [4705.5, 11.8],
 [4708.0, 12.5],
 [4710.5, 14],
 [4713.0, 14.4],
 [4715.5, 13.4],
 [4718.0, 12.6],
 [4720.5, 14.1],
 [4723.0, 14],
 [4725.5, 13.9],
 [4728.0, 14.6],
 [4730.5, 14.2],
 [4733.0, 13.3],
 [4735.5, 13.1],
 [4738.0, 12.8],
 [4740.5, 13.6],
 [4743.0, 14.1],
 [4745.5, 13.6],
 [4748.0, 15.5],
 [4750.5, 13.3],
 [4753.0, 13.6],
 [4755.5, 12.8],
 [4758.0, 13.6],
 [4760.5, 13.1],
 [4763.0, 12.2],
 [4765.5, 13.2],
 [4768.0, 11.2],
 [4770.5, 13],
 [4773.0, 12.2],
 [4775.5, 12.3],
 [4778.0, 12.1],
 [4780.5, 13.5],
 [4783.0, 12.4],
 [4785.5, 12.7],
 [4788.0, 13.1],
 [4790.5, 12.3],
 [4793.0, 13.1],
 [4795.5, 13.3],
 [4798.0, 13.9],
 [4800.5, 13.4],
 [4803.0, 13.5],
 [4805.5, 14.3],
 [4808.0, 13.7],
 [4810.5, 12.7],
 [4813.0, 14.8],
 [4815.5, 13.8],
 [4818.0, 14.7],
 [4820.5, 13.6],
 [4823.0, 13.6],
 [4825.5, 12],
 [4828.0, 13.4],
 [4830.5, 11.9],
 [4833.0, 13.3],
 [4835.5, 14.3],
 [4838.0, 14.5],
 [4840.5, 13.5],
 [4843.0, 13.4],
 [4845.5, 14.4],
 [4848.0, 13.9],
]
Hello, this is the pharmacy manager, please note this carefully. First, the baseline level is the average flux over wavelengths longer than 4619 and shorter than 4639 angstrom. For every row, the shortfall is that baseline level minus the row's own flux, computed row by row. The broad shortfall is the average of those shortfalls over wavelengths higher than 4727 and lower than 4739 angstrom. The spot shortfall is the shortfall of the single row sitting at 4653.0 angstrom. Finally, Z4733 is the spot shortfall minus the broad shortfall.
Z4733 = 0.4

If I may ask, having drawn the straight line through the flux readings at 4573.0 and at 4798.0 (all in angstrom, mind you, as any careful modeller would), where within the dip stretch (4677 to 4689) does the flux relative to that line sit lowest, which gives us 4683.0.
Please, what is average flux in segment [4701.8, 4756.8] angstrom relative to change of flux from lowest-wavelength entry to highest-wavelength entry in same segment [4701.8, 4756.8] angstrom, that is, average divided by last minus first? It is 27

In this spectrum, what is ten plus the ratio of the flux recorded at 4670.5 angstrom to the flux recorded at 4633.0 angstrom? 10.8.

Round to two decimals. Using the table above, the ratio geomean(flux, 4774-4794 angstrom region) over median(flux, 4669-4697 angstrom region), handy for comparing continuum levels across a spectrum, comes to 0.91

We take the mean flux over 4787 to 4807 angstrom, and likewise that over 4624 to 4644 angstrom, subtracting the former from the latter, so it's 0.7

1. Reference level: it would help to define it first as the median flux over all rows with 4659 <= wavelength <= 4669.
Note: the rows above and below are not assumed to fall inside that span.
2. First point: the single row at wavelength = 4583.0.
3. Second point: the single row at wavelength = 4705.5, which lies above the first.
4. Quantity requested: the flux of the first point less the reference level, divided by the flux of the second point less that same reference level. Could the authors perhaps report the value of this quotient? 1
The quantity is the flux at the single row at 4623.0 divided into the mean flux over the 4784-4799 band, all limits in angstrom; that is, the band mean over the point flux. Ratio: 0.85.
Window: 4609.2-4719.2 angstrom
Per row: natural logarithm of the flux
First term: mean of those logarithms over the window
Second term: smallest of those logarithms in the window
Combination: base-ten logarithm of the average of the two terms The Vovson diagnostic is 0.403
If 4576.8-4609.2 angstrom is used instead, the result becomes 0.400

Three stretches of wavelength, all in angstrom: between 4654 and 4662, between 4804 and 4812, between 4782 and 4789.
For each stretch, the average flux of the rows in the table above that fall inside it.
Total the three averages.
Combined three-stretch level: 39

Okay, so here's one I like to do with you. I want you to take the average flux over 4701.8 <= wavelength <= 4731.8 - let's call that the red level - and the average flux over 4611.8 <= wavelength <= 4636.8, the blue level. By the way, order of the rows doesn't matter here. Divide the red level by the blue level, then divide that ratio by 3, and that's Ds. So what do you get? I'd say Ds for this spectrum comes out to 0.32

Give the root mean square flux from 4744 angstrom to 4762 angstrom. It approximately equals 13.7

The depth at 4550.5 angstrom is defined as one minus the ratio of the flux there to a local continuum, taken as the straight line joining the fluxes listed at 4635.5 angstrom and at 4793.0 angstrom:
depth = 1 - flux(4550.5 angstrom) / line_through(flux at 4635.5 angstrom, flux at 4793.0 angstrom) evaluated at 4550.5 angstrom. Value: 0.14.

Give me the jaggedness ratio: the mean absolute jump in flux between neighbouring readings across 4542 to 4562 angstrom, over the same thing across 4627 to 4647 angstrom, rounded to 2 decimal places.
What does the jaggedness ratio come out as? 1.10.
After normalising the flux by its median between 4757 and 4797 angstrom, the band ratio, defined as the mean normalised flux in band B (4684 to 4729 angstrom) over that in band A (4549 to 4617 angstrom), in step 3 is 1.05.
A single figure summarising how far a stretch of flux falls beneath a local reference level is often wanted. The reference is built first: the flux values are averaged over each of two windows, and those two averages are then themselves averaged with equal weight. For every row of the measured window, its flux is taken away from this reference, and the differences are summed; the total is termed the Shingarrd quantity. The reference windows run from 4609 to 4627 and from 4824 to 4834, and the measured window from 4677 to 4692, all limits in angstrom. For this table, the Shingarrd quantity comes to -3.2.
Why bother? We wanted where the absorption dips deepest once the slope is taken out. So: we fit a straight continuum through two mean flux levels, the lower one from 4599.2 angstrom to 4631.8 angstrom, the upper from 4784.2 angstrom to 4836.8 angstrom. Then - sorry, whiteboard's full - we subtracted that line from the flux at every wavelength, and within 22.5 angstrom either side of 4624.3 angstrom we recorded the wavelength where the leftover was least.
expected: 4640.5 angstrom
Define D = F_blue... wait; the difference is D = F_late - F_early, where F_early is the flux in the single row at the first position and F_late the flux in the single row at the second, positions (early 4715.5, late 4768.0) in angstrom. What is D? -2.2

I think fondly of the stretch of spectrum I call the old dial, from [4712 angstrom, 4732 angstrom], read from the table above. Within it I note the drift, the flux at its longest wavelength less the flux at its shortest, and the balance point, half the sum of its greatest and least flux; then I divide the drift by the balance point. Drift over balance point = -0.015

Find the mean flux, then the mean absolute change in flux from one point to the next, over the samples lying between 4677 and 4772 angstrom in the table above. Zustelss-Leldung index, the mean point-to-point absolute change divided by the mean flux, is 0.0714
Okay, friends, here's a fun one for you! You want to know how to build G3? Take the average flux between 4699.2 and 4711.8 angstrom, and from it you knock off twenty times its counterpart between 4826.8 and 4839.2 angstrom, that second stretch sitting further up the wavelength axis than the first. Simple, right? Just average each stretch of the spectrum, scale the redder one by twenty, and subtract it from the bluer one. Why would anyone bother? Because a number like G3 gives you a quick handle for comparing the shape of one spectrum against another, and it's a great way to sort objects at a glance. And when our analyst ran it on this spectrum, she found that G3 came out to -257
